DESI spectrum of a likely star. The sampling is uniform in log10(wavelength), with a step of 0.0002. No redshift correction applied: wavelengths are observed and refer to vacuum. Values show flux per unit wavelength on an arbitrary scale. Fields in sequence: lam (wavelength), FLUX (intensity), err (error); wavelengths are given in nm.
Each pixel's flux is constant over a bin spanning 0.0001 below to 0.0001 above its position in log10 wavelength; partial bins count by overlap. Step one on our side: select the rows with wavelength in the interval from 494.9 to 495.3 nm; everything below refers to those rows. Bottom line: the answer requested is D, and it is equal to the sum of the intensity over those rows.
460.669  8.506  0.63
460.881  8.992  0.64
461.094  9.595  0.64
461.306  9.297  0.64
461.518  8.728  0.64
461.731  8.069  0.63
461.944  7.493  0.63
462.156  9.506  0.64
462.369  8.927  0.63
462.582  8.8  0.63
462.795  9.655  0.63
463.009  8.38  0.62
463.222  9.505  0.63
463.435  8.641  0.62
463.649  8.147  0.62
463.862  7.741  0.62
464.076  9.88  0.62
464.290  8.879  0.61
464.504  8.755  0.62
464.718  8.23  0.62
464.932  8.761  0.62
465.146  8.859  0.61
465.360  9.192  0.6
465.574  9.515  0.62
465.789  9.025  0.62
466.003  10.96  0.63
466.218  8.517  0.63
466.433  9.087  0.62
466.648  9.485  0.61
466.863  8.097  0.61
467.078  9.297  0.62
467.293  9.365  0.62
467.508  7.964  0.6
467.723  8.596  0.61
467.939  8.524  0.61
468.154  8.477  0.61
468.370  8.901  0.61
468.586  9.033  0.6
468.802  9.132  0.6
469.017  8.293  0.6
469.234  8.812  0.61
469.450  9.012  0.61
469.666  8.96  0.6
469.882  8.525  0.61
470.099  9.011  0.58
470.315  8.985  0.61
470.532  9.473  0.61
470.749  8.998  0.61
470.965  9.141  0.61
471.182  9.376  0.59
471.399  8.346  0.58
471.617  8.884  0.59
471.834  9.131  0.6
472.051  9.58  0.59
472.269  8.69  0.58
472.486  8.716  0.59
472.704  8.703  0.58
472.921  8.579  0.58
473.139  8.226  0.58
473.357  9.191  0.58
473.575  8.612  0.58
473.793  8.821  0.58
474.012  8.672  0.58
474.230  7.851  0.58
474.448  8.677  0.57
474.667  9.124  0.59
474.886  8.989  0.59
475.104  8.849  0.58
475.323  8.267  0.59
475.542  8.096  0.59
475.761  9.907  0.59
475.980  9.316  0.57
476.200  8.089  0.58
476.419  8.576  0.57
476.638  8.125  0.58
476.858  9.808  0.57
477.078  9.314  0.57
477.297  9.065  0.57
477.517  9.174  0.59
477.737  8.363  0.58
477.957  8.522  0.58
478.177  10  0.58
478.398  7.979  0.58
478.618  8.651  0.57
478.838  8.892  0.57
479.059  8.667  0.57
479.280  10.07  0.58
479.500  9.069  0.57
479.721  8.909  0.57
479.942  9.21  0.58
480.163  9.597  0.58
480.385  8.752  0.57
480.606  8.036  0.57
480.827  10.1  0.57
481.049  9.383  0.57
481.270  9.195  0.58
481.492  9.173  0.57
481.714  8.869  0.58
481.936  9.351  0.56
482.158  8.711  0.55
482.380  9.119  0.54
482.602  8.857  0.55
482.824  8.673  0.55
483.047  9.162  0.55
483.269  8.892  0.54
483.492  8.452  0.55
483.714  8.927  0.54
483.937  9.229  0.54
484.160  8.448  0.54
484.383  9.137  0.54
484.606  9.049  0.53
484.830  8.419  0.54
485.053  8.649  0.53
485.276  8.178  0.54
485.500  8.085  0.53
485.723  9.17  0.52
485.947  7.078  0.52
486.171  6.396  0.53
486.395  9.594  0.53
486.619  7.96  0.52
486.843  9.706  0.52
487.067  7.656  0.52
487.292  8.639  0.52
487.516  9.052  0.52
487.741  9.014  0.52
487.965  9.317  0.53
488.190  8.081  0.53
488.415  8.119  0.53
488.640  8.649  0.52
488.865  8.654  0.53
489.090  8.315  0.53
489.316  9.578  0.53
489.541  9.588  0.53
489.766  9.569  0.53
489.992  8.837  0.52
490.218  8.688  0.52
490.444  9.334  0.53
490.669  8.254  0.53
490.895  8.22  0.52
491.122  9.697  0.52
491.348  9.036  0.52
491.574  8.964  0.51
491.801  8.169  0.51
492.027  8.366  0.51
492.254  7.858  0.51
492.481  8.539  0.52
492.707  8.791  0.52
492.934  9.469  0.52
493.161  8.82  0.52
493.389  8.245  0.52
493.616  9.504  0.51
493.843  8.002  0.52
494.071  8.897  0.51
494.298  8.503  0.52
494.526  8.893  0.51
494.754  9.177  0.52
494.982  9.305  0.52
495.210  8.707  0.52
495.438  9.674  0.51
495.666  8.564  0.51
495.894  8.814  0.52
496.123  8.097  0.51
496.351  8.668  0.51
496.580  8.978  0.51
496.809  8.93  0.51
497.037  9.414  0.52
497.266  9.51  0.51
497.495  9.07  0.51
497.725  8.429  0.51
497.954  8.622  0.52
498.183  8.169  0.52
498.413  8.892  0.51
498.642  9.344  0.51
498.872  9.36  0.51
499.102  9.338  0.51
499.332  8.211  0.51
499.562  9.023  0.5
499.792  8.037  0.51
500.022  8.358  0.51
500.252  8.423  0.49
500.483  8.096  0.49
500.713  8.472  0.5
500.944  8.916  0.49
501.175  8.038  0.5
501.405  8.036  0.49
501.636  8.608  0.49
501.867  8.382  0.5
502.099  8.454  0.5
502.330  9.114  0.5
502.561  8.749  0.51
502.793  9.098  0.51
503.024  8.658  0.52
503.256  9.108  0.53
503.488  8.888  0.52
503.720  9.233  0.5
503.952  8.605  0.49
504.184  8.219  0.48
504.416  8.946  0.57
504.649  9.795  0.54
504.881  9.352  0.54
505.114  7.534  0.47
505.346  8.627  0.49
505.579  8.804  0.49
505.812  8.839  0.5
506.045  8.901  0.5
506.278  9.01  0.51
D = 18.0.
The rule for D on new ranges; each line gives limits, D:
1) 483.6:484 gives 18.2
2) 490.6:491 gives 16.5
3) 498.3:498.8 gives 18.2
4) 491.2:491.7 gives 18.0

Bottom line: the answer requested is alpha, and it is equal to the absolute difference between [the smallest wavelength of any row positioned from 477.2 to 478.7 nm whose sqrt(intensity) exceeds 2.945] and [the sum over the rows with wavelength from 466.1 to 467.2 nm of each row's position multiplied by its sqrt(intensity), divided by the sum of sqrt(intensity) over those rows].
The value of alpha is 10.65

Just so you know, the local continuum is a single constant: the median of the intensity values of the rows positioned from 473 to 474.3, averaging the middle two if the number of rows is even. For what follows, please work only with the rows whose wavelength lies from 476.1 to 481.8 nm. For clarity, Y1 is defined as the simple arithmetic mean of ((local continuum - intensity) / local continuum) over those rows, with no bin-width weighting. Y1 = -0.0396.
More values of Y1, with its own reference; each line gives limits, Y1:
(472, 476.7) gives -0.0081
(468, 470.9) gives -0.0291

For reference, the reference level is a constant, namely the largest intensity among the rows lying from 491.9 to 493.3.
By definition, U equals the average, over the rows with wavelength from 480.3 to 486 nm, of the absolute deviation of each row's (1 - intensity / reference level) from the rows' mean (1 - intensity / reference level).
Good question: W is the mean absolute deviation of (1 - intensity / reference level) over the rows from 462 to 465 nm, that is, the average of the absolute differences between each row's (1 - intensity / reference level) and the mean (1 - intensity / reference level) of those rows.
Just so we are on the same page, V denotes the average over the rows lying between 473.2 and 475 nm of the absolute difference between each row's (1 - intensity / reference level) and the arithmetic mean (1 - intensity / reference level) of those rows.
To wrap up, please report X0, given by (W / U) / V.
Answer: 37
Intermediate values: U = 0.0442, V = 0.031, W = 0.050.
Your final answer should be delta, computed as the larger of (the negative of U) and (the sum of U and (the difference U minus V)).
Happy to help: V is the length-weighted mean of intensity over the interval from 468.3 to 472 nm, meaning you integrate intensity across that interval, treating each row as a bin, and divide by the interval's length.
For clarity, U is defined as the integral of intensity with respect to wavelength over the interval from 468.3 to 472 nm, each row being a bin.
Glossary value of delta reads 57.3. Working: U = 33.1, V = 8.95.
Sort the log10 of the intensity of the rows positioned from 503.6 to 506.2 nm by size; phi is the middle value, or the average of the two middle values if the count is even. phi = 0.946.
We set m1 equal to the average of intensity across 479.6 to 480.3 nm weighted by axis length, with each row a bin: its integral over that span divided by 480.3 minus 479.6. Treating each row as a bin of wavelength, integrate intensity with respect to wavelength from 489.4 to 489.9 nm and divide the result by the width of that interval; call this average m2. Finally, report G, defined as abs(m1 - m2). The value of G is 0.4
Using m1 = 9.21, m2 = 9.6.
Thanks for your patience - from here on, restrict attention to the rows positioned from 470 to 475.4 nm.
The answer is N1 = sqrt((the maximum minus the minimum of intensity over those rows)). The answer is 1.3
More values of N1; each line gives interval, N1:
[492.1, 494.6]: 1.3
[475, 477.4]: 1.3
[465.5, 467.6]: 1.7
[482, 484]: 0.9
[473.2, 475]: 1.2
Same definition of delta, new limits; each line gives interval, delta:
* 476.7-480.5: 59.7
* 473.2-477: 57.8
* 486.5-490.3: 58.0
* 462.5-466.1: 55.7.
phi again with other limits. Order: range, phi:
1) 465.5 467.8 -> 0.958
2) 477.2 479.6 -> 0.949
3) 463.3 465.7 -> 0.943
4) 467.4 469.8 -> 0.945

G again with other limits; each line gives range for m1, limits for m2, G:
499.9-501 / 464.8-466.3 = 0.8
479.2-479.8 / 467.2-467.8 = 0.7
